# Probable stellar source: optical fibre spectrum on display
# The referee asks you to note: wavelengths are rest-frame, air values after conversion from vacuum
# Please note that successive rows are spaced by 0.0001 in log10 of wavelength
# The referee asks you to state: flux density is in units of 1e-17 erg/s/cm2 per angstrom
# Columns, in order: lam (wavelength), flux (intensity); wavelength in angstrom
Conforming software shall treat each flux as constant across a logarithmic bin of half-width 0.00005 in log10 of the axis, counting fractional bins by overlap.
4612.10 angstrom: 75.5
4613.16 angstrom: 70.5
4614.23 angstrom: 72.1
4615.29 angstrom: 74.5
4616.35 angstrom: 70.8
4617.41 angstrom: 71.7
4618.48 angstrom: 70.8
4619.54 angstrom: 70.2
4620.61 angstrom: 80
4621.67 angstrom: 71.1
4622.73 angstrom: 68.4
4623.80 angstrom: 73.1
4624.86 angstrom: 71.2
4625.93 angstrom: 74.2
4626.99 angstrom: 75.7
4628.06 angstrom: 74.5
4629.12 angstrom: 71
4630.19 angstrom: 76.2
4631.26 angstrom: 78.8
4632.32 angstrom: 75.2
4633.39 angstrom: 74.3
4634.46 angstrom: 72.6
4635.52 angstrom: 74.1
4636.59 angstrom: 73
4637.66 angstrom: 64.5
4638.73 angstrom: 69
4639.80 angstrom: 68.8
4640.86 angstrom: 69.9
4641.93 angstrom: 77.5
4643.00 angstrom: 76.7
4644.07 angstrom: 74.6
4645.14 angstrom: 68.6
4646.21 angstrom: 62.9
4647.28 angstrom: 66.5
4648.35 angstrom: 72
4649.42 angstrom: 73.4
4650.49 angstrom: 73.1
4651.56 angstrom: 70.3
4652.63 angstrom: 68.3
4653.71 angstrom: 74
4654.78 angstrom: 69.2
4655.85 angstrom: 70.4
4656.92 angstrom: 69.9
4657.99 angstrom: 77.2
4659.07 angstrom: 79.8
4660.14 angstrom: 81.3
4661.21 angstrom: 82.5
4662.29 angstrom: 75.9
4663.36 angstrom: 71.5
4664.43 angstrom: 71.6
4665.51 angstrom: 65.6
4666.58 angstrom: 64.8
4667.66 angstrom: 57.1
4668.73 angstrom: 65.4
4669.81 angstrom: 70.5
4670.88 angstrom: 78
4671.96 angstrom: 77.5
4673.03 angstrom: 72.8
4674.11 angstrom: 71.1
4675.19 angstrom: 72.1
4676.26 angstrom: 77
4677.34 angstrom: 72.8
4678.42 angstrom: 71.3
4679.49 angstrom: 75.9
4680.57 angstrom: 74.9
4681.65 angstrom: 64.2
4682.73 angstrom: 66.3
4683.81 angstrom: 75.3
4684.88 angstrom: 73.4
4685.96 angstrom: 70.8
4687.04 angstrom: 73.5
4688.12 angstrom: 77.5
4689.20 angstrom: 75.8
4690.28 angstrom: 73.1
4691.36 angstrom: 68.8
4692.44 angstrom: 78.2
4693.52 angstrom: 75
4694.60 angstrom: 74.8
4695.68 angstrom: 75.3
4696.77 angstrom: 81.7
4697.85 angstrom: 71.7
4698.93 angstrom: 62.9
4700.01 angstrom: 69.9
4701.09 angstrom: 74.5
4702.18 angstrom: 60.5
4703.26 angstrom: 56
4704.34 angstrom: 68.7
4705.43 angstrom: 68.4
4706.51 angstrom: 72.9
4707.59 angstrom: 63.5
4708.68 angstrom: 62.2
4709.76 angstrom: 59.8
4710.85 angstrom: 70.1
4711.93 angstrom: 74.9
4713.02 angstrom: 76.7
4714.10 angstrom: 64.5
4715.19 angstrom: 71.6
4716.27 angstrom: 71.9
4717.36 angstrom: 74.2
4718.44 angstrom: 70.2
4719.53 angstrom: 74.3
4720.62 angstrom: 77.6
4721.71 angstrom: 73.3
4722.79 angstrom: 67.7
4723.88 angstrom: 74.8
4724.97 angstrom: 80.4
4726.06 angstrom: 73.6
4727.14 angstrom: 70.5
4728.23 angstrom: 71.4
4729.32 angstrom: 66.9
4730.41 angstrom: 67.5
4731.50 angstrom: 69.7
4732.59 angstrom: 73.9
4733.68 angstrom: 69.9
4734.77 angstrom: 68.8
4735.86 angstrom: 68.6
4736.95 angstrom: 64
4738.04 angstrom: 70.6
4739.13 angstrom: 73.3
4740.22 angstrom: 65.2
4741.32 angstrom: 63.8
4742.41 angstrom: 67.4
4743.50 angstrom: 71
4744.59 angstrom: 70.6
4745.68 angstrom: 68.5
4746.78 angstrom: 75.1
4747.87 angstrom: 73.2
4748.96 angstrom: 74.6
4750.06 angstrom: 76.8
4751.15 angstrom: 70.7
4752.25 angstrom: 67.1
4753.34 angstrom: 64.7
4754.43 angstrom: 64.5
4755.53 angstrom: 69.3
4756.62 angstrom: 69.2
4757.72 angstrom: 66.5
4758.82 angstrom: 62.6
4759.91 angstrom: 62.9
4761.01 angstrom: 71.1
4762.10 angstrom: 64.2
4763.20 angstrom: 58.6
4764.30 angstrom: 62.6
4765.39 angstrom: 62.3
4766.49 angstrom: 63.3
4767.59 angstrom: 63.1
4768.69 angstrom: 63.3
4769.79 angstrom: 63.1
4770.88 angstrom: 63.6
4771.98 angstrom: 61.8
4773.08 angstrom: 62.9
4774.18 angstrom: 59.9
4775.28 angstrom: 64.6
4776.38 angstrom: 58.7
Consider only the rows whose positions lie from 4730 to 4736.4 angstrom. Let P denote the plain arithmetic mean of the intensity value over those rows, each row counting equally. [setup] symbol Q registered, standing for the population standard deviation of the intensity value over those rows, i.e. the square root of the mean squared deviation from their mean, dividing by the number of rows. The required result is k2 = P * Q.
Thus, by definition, 141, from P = 70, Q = 2.0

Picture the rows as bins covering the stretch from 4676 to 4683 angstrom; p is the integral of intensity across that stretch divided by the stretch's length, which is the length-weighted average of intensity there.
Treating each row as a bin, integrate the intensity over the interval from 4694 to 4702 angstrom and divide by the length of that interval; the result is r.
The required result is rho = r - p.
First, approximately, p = 72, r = 72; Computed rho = 1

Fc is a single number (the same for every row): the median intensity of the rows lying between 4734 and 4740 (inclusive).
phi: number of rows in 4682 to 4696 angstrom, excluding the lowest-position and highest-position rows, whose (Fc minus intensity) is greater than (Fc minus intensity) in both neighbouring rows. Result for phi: 3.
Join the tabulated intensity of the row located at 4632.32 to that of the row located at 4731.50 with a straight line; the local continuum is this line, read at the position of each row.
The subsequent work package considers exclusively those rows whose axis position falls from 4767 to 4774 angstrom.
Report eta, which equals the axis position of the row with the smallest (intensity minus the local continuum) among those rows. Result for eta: 4771.98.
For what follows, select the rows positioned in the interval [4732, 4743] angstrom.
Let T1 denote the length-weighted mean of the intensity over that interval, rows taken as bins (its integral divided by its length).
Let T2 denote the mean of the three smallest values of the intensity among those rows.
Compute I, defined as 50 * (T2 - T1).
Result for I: -211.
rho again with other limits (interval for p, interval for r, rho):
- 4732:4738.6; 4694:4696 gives 6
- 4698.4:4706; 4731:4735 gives 5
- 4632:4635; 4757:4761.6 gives -8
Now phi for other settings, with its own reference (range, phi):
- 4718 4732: 3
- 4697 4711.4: 4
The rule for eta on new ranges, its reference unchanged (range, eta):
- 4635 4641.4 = 4637.66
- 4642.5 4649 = 4646.21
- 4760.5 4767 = 4763.20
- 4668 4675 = 4668.73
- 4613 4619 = 4613.16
